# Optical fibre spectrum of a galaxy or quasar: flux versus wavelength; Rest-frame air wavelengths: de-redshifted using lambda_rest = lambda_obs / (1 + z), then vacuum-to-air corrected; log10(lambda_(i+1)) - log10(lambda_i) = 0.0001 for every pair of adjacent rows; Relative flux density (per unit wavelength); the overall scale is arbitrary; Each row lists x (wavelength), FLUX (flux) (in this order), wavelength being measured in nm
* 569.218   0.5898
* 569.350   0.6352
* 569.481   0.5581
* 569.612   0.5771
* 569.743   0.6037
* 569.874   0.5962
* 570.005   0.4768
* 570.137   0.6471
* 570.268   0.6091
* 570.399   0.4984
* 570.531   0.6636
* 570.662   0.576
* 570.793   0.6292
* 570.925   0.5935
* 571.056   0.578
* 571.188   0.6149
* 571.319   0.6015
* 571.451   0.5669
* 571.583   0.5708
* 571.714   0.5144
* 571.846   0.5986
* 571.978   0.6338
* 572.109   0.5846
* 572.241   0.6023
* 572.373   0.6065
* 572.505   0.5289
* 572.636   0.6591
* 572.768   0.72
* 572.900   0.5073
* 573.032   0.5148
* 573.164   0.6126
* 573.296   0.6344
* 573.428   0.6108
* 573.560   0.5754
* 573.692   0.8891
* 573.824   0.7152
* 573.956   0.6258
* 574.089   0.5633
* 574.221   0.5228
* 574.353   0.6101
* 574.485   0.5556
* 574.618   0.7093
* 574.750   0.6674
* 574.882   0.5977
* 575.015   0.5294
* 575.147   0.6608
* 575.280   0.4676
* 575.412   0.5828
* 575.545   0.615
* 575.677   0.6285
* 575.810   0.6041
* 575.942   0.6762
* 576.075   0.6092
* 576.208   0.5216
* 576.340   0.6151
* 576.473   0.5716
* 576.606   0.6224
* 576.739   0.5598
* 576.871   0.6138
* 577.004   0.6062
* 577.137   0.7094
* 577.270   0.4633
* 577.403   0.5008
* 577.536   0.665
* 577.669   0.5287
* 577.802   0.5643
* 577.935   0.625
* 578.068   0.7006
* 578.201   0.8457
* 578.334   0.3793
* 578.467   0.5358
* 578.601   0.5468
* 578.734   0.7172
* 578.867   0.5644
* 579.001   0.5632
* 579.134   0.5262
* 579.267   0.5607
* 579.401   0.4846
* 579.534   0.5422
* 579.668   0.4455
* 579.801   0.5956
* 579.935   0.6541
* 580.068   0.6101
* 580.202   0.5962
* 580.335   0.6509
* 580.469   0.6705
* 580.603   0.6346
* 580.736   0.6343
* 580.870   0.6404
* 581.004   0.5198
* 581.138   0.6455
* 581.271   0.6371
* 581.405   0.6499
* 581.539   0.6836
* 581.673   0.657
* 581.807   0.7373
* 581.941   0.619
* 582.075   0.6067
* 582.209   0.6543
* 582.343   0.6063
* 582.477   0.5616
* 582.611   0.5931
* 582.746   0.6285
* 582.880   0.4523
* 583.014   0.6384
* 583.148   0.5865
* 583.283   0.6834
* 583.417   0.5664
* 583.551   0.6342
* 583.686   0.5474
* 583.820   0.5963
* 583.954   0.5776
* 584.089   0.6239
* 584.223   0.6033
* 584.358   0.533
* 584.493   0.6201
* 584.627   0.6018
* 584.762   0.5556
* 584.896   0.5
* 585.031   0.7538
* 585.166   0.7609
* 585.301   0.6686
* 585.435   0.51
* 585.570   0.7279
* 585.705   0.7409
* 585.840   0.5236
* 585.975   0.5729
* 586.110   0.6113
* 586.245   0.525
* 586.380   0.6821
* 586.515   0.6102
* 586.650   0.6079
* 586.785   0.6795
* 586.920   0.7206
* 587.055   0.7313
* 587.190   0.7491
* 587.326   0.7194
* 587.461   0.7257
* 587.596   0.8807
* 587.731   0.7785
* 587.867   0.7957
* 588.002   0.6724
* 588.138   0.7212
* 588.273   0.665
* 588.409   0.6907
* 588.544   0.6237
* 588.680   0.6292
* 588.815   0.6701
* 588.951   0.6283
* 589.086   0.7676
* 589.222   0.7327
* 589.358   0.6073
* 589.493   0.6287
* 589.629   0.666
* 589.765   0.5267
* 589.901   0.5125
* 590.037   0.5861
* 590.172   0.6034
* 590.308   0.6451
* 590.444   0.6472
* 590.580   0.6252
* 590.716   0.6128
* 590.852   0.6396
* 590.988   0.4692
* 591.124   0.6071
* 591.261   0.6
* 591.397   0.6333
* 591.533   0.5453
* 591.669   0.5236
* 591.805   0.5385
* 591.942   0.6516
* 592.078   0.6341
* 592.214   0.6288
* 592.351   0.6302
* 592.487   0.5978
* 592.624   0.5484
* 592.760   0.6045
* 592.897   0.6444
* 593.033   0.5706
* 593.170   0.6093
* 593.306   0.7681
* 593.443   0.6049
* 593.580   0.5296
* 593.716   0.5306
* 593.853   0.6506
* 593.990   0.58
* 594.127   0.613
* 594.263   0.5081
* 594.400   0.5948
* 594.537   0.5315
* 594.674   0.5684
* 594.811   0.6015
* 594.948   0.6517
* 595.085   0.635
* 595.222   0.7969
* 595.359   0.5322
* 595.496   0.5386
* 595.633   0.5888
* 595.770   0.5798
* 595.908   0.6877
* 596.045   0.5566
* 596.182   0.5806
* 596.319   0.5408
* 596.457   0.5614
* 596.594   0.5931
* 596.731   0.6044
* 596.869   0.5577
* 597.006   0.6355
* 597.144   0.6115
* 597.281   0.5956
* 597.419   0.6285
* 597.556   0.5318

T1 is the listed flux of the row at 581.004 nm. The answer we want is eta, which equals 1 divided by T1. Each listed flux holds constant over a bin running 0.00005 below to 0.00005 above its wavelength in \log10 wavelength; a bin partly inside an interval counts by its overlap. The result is 1.9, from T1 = 0.5198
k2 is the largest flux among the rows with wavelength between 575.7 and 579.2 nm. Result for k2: 0.8457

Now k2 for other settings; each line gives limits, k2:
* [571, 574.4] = 0.8891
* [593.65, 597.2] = 0.7969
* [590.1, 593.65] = 0.7681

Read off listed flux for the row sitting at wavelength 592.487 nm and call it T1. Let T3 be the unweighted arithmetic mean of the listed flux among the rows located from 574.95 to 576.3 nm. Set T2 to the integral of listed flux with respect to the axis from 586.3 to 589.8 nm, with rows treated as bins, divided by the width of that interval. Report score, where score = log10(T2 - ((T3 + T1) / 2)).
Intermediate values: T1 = 0.5978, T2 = 0.69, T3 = 0.590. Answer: -1.0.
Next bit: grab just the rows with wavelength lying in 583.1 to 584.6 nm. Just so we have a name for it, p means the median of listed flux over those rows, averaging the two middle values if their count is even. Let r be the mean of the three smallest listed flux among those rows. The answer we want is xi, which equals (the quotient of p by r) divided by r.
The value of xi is 1.98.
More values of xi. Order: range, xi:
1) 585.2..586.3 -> 2.19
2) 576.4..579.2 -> 2.81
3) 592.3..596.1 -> 2.18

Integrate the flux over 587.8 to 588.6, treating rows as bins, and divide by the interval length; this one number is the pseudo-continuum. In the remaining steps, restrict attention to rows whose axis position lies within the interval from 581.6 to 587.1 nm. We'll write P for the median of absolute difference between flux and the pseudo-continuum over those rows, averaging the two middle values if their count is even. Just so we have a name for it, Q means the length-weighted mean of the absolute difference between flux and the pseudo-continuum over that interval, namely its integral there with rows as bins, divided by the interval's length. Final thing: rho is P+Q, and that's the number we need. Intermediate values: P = 0.086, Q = 0.091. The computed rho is 0.177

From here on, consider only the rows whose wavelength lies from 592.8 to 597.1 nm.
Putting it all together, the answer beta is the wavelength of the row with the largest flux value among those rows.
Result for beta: 595.222 nm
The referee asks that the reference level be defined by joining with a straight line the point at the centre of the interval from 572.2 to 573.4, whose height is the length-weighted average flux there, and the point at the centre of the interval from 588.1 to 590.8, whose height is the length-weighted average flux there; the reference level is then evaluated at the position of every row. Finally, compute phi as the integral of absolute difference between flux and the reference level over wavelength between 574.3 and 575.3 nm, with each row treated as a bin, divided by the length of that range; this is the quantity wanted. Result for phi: 0.060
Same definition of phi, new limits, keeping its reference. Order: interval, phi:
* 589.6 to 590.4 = 0.060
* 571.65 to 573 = 0.050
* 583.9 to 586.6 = 0.069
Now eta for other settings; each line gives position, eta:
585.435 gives 2.0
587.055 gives 1.4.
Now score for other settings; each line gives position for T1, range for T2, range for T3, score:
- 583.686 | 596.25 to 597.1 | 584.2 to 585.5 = -2.4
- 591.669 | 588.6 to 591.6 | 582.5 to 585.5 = -1.3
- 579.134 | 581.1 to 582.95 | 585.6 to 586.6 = -1.3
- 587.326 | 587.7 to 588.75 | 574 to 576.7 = -1.4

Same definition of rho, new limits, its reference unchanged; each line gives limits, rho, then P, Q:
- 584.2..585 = 0.243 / 0.117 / 0.126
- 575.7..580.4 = 0.243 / 0.124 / 0.118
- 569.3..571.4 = 0.202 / 0.097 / 0.105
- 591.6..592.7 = 0.184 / 0.083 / 0.102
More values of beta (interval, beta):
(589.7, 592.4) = 591.942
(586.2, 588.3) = 587.596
